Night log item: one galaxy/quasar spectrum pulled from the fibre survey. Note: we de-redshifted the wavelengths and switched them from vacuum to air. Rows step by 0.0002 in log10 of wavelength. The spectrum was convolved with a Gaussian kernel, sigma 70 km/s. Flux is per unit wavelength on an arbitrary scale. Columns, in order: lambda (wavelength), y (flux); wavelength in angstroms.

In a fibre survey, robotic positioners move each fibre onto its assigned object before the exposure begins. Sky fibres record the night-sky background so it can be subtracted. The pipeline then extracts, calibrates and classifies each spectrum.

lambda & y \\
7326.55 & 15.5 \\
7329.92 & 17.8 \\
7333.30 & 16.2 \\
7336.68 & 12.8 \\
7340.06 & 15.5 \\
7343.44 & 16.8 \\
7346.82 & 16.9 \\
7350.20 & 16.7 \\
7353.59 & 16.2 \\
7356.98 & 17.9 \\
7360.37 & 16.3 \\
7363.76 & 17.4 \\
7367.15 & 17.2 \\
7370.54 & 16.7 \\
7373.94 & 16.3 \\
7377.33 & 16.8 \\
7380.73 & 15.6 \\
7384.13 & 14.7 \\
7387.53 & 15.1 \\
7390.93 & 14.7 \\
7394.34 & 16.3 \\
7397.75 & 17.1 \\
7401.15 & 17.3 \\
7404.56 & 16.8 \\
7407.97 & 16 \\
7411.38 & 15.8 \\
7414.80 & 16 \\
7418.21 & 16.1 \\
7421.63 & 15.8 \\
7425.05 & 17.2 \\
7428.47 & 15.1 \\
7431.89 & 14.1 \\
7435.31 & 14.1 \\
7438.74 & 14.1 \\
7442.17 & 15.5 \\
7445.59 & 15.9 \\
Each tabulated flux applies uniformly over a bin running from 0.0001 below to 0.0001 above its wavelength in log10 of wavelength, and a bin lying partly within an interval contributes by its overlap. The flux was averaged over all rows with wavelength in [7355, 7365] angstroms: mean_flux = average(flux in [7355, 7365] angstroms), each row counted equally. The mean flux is 17.2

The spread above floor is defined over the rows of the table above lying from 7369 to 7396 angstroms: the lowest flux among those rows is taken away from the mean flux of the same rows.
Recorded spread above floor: 1.1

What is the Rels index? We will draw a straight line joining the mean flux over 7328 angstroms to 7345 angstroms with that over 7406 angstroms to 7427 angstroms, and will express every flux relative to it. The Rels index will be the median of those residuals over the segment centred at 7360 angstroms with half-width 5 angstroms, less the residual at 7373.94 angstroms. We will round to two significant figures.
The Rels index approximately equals 1.1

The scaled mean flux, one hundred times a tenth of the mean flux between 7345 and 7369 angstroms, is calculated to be 169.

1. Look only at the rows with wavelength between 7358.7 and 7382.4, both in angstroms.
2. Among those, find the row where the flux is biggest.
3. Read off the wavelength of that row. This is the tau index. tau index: 7363.76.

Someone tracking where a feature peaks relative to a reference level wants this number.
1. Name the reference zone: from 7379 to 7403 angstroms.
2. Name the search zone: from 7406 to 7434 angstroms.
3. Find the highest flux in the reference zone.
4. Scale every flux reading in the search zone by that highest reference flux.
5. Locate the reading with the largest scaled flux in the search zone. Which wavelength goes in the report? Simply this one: 7425.05 angstroms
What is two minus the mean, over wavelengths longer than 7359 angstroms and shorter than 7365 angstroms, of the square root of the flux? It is -2.10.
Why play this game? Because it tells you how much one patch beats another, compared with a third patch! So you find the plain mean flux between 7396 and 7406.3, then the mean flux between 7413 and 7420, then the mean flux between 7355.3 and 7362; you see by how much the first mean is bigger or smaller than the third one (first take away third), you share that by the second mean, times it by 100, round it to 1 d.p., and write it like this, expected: -0.2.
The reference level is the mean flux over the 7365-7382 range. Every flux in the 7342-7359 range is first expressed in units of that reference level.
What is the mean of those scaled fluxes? 1.02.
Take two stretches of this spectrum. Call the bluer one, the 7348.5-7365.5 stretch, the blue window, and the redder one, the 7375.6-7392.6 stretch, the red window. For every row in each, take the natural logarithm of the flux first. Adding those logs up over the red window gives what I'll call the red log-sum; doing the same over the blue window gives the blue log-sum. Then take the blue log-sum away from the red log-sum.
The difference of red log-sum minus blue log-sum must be -0.47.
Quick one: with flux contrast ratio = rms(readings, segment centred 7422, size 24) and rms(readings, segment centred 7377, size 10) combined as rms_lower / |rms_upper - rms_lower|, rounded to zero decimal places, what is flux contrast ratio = 33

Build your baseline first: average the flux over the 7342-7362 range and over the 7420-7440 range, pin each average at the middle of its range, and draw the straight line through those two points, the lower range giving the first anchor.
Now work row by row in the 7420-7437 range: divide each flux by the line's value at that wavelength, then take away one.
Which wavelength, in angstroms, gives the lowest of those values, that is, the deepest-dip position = 7431.89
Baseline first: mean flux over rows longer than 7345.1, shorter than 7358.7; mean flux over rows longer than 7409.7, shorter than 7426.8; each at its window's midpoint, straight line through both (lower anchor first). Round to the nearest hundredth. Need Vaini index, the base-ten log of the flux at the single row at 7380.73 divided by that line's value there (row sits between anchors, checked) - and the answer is -0.03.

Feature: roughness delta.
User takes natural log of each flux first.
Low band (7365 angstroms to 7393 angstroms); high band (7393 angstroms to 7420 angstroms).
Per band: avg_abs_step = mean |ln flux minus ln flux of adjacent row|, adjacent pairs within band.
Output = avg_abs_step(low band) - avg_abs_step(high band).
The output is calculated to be 0.015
